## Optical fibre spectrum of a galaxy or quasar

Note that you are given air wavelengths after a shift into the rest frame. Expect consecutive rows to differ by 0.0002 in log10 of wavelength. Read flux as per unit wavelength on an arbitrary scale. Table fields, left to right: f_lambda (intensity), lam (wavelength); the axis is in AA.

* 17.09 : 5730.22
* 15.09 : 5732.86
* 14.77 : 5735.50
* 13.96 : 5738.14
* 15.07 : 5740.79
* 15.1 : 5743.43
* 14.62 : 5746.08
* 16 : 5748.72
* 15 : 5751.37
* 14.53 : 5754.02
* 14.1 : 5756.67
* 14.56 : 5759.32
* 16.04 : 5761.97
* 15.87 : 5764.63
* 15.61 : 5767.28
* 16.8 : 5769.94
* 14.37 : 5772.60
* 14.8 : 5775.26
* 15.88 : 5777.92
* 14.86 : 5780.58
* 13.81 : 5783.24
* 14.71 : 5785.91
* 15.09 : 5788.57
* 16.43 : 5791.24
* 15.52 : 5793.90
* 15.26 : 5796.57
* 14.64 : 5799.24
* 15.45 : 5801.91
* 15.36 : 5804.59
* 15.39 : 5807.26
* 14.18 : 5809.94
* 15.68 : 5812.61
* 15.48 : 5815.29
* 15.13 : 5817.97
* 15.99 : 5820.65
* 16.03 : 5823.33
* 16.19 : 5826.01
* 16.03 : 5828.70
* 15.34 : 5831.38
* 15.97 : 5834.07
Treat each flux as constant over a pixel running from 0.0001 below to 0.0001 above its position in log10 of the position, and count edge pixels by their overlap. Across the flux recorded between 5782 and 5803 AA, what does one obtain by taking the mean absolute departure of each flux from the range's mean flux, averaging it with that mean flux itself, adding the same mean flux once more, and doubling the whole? 45.9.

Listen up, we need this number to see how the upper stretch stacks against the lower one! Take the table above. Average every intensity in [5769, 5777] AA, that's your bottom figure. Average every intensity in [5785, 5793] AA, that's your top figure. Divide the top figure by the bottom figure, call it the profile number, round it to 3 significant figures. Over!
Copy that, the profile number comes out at 1.01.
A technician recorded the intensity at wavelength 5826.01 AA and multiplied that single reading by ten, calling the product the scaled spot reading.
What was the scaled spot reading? 162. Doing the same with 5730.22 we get 171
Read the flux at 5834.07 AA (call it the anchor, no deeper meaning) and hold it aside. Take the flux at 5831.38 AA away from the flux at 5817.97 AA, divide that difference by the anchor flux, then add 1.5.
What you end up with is 1.49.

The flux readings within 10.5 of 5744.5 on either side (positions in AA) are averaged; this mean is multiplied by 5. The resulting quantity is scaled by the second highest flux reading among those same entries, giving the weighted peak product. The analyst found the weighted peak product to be 1124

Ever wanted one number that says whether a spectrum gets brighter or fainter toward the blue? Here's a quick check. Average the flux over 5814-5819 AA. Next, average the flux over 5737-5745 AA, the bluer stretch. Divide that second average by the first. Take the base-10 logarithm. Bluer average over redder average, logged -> -0.017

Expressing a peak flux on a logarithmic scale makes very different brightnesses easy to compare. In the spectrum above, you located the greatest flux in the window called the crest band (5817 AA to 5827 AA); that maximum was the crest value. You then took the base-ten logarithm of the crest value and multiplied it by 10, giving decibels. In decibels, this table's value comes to 12.1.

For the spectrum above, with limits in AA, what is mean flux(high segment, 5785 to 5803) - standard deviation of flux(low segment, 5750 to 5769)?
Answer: 14.6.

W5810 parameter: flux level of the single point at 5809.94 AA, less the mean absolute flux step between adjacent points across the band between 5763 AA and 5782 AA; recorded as 13.1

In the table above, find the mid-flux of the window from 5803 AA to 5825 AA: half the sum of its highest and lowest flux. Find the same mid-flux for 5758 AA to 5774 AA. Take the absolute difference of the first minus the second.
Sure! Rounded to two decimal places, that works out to 0.48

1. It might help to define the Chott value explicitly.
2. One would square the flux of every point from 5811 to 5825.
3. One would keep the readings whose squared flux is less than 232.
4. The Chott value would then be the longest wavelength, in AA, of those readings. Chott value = 5817.97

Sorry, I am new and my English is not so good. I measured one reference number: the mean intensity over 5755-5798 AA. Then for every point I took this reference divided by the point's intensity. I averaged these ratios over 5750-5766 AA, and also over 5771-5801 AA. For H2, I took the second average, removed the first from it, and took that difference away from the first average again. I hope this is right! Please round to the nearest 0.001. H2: 1.018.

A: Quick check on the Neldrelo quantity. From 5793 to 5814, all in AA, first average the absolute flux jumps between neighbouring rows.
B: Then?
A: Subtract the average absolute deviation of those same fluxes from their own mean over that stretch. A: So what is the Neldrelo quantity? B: 0.258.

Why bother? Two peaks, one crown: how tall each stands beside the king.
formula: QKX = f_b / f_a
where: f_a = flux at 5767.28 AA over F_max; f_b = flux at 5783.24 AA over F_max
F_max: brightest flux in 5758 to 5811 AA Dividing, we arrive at 0.88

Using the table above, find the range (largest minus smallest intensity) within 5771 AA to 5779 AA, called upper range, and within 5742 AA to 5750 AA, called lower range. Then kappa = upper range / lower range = 1.1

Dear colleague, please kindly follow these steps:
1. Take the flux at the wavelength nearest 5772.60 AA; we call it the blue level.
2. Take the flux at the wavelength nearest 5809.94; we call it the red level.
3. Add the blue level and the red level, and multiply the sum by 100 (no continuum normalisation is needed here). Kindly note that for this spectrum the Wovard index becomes 2855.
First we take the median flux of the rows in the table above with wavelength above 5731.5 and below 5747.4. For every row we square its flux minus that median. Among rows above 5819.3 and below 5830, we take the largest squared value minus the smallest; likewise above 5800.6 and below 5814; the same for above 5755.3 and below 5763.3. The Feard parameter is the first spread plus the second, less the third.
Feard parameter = -0.3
